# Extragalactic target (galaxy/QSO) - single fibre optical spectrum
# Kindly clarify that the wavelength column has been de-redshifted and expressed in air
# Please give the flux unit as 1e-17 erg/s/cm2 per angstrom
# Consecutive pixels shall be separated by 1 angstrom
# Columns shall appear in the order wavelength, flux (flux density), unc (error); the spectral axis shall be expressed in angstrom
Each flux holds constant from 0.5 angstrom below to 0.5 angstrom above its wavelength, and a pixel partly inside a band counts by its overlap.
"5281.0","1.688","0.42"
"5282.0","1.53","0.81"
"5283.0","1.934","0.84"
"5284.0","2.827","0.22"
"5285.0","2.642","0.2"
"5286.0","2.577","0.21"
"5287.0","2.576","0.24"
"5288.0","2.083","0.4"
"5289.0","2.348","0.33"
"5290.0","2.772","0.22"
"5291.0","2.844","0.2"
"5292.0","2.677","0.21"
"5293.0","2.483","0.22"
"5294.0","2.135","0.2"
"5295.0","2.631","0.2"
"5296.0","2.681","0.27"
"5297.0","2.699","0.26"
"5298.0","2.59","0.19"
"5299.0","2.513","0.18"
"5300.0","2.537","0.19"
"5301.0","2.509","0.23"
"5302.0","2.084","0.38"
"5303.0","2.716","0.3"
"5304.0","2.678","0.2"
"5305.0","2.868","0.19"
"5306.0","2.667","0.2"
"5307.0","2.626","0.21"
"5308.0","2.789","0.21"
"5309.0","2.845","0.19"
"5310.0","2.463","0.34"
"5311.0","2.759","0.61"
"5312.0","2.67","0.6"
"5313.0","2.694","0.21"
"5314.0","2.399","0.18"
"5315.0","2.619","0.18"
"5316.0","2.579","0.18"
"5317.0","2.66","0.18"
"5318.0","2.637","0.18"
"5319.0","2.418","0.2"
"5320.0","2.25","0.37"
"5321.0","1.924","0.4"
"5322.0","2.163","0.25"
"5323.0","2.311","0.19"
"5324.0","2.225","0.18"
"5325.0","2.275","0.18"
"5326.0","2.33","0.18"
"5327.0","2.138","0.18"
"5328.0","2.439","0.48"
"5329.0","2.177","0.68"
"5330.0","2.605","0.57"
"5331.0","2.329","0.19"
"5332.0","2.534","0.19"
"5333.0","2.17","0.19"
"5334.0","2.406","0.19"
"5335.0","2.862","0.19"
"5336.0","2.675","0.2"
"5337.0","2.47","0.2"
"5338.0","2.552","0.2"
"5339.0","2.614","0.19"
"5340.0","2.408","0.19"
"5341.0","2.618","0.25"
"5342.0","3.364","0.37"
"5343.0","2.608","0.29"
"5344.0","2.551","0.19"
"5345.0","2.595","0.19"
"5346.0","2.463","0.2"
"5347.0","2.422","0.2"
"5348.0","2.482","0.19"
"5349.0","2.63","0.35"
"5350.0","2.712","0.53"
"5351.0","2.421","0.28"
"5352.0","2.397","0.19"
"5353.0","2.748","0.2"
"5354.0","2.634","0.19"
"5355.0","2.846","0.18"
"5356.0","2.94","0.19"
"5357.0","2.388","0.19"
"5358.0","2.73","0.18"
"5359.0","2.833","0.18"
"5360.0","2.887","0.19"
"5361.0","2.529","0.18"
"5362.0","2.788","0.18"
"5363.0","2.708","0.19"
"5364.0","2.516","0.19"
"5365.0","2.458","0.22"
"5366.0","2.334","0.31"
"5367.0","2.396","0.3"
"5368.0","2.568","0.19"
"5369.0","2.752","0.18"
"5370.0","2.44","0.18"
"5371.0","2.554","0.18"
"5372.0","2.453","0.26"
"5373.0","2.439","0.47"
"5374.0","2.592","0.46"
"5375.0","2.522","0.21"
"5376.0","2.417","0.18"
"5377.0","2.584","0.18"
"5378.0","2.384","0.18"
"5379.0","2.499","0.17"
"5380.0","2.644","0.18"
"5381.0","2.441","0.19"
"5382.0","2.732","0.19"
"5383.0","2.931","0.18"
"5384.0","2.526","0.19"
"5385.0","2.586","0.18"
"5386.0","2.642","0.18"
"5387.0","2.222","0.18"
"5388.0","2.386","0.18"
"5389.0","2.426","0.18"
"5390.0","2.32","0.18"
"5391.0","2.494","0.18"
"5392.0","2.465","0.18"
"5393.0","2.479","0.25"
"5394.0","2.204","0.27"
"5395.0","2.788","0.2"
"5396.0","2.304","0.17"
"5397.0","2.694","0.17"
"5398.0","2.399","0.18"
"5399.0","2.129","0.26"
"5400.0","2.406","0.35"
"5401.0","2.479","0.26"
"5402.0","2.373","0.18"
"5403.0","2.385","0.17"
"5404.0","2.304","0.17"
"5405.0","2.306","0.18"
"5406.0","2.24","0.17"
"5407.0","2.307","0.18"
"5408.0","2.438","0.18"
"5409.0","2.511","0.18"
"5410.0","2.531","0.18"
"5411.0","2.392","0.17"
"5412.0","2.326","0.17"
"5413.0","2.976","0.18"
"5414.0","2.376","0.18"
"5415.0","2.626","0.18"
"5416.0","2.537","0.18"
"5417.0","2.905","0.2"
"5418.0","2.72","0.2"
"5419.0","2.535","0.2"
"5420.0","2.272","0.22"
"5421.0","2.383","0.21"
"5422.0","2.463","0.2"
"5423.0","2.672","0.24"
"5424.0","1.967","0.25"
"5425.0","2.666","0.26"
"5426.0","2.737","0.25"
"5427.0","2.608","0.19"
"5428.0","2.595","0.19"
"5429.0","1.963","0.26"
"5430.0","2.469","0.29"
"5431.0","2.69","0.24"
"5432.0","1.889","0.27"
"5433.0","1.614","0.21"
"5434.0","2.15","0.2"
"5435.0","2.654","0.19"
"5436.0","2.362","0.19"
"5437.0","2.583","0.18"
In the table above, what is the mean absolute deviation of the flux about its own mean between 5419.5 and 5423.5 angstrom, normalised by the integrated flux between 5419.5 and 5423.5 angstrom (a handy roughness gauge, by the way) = 0.012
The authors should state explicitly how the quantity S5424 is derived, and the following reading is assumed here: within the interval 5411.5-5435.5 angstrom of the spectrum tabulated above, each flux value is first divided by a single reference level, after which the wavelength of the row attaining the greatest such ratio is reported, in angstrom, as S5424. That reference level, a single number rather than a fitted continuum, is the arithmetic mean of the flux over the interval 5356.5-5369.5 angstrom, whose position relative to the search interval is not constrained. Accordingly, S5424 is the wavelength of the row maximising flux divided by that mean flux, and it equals 5413.0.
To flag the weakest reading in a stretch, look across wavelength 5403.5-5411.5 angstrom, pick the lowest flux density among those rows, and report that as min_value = 2.24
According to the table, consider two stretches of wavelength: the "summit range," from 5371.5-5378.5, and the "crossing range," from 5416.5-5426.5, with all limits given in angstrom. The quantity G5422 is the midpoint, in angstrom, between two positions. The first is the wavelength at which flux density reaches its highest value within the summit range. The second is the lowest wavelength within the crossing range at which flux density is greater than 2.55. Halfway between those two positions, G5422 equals 5395.5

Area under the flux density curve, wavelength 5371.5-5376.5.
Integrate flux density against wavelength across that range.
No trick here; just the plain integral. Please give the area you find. 12.4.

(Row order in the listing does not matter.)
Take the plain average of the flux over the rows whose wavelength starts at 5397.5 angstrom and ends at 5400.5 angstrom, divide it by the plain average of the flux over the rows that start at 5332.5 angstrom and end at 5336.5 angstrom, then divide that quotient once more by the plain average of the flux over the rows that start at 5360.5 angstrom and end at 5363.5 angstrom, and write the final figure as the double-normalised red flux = 0.342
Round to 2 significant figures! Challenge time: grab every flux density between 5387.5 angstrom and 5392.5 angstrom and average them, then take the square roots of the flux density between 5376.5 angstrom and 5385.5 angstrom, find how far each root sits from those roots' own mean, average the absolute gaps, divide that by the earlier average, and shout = 0.015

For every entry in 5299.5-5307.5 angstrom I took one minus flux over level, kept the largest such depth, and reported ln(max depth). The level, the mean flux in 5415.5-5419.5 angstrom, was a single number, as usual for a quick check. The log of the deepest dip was -1.5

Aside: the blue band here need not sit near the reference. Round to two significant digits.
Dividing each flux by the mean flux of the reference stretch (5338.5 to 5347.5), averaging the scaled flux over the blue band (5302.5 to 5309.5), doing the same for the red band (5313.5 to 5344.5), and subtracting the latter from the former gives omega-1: 0.11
